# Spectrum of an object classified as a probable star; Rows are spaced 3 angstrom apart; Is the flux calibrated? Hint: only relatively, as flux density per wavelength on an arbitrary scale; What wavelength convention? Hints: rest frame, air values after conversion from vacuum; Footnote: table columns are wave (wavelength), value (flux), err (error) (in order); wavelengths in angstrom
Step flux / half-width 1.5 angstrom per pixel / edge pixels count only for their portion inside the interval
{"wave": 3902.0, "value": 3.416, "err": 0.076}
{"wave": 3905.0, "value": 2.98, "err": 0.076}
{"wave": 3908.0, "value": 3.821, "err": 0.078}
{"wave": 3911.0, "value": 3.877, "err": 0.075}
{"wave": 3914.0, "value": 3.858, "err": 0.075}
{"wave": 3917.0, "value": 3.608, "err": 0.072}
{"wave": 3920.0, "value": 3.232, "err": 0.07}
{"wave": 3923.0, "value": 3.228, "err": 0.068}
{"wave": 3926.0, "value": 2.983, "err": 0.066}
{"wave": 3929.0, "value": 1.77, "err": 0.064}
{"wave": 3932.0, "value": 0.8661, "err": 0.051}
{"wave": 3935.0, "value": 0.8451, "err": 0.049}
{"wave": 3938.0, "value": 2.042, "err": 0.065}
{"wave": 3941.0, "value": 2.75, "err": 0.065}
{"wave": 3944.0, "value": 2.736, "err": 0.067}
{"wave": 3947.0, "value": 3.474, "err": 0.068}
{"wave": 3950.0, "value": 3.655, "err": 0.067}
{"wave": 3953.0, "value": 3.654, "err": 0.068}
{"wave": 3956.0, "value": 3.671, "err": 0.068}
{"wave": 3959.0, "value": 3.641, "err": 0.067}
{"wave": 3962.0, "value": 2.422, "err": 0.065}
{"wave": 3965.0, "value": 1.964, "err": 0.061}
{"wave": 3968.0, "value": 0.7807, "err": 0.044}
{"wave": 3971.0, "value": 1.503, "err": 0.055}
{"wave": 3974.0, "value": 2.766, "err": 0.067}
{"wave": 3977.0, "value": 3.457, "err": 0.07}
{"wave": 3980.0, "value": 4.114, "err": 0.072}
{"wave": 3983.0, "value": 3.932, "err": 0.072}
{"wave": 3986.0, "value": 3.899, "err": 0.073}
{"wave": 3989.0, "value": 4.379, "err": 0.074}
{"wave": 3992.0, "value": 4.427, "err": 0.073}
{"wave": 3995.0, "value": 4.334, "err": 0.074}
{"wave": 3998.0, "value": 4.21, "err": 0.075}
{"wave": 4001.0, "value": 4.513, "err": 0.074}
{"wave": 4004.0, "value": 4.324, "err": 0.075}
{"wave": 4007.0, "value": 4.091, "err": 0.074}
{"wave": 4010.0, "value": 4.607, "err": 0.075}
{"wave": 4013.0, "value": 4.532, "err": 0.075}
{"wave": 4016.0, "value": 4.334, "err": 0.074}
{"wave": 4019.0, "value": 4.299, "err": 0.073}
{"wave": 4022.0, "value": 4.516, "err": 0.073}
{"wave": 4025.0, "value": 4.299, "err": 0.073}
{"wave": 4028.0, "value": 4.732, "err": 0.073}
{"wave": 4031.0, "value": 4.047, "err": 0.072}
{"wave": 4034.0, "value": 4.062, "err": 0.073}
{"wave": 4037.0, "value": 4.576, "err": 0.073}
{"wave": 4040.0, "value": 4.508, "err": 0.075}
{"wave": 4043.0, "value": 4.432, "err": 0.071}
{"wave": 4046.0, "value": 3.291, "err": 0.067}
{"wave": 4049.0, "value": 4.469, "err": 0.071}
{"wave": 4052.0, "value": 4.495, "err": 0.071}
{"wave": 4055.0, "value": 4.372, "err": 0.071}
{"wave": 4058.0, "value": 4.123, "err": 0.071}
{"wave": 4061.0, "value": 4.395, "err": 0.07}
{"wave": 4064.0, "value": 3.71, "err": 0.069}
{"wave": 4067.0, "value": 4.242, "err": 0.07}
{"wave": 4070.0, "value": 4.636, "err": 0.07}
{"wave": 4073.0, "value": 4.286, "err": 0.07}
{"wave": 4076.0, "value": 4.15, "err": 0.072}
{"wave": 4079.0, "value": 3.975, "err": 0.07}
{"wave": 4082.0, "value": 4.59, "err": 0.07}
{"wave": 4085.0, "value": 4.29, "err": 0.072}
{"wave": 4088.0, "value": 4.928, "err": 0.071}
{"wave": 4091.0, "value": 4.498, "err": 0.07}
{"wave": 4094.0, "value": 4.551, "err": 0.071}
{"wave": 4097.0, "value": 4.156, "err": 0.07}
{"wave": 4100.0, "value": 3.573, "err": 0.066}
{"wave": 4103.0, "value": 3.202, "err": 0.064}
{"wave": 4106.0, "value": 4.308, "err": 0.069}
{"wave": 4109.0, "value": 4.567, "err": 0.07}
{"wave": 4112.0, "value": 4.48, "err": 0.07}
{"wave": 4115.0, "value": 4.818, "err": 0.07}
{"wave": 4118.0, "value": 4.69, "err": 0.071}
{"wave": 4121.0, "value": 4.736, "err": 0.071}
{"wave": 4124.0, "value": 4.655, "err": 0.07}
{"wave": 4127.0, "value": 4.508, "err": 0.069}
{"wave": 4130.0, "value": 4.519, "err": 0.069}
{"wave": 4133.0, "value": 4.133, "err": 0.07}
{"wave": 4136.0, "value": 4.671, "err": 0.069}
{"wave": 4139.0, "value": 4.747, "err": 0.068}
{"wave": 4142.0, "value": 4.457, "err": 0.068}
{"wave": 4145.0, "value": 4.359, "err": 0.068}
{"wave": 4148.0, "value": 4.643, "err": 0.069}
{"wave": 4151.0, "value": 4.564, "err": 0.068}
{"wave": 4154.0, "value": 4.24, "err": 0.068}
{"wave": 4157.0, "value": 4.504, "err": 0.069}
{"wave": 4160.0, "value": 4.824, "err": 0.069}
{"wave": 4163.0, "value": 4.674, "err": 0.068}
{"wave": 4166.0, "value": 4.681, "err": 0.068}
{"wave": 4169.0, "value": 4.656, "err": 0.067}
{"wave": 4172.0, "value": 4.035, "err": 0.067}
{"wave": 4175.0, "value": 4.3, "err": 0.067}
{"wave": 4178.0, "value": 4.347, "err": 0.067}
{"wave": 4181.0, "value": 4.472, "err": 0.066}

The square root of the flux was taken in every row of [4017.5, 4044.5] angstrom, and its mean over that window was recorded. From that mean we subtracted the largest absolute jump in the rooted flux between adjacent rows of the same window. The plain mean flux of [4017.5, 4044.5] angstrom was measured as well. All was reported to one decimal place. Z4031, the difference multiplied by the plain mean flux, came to 8.5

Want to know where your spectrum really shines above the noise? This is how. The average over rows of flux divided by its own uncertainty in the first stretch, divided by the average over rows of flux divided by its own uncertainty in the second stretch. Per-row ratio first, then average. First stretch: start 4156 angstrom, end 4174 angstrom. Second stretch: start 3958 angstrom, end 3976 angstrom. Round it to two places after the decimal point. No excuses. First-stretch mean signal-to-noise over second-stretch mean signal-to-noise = 1.92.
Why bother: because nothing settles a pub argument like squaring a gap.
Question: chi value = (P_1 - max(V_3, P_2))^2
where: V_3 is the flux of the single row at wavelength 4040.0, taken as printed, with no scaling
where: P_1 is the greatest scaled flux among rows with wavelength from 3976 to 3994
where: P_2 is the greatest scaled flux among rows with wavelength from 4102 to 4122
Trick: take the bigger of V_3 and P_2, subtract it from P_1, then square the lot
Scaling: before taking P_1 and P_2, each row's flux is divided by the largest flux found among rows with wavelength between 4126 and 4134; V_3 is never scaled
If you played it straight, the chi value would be 12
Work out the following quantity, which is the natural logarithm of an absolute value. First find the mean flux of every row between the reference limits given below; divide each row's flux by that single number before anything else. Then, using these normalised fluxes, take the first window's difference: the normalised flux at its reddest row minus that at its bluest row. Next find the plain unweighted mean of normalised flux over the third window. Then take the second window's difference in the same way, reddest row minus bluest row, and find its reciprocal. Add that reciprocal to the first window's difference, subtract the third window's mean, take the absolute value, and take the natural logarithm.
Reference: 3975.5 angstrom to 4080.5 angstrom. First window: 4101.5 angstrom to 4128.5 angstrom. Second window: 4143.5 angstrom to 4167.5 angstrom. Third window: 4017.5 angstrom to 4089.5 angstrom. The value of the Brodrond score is 2.5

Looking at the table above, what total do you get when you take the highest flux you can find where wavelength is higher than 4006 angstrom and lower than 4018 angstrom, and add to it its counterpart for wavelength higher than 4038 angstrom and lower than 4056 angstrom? 9.1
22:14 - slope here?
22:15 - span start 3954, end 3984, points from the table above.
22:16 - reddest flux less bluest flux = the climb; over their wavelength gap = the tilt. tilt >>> 0.010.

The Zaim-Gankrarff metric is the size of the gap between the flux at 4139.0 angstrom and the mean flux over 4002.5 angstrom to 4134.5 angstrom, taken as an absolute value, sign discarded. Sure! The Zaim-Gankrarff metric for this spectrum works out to 0.41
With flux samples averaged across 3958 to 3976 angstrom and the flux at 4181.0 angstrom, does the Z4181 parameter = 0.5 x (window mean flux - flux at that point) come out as -1.1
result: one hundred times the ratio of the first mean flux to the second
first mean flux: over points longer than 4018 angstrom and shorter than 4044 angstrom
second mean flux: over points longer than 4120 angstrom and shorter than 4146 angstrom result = 97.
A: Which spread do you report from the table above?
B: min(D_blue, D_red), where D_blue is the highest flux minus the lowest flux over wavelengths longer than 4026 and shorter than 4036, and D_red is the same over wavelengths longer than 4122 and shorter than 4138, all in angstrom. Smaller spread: 0.54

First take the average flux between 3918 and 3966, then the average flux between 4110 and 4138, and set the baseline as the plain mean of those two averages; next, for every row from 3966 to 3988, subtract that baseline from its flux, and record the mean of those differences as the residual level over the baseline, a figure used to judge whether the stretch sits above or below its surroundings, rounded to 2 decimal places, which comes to -0.71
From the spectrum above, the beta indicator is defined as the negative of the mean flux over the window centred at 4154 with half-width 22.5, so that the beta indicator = -4.5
